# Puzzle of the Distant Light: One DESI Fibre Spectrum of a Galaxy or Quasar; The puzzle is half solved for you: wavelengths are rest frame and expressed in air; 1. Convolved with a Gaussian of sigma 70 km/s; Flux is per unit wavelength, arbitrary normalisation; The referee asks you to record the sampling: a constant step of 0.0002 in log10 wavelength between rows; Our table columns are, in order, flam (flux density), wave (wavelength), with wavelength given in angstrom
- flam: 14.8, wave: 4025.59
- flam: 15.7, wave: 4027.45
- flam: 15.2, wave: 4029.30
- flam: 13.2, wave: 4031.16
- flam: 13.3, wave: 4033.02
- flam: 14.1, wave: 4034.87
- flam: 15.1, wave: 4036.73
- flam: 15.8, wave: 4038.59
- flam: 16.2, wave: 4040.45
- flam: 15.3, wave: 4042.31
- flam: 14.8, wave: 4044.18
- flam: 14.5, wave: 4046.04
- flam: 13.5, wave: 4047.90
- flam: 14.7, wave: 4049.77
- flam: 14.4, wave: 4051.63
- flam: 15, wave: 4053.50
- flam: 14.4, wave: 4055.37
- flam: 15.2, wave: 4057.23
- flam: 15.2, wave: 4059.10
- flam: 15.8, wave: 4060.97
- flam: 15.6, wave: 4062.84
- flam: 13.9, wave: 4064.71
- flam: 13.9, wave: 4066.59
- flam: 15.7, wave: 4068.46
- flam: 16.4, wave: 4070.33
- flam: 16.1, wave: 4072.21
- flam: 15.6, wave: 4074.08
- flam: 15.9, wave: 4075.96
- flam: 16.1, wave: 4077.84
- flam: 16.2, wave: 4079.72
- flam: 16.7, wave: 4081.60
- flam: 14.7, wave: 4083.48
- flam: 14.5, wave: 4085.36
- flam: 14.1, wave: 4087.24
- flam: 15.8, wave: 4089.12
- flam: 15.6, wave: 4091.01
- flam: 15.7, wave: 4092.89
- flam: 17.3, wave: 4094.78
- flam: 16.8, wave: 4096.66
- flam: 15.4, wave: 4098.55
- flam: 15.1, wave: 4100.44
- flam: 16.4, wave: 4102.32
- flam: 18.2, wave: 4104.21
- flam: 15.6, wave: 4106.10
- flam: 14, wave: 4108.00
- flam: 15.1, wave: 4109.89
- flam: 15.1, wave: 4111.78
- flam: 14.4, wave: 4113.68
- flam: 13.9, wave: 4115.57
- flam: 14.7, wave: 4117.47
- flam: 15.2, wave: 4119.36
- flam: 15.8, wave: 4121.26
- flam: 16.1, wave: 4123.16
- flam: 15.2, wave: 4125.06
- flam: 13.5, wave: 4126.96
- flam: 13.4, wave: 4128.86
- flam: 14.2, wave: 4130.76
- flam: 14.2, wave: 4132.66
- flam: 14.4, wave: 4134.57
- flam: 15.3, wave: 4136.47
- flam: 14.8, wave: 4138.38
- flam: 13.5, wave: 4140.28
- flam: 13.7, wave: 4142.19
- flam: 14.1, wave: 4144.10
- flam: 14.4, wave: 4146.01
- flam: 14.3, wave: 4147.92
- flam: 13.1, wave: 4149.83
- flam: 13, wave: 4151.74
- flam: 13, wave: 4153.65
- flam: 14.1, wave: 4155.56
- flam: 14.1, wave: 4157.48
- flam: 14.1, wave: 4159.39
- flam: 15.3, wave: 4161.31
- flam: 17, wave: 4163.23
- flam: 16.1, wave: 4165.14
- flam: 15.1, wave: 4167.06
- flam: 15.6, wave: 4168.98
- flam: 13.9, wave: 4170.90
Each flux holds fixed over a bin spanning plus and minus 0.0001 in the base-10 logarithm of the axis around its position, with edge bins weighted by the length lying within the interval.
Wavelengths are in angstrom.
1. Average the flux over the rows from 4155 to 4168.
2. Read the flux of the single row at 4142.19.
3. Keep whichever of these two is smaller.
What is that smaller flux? 13.70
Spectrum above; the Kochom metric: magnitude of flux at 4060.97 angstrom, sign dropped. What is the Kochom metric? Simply 15.8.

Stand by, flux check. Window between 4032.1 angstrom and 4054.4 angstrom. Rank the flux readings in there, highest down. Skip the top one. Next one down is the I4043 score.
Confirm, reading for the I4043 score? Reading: 15.8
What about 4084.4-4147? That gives 17.3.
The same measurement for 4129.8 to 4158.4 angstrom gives 14.8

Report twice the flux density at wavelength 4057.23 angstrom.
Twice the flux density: 30.4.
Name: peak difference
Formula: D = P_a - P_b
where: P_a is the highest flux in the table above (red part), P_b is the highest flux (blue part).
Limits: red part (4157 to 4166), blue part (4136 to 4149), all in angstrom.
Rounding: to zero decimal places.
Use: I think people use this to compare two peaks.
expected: 2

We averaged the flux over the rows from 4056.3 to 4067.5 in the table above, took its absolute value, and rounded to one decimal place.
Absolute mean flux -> 14.9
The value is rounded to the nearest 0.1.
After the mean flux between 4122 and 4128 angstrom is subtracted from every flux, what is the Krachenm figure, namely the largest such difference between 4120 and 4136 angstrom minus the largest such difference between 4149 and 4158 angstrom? 2.0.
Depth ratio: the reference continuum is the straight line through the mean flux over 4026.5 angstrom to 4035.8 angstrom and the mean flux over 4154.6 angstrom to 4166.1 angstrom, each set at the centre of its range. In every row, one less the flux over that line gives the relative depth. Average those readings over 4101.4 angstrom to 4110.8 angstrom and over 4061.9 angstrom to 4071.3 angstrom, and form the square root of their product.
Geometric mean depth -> 0.054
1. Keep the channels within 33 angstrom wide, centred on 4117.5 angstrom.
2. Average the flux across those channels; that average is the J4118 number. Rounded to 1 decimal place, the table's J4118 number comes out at 15.0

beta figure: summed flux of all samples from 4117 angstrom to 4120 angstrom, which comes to 30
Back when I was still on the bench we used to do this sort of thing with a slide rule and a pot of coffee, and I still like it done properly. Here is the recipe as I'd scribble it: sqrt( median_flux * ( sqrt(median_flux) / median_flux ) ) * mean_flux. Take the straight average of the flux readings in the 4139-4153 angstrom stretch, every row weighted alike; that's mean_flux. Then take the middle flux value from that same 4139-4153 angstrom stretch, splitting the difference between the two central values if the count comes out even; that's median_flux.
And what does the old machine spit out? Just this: 26.4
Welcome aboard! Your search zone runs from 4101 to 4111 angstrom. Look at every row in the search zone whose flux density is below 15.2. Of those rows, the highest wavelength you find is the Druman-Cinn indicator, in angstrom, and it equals 4109.89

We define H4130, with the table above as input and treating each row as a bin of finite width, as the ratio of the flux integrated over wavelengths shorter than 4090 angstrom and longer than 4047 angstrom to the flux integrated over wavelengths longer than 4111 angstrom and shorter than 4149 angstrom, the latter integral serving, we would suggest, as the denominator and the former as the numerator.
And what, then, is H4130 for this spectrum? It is 1.2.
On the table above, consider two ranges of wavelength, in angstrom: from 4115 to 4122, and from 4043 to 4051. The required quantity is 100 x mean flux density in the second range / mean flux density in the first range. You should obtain 96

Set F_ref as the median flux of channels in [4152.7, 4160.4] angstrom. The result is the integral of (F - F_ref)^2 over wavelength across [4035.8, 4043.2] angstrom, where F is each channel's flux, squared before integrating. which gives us 18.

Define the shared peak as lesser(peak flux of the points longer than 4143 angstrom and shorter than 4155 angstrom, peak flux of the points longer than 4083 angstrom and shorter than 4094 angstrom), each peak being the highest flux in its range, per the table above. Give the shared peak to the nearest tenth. 14.4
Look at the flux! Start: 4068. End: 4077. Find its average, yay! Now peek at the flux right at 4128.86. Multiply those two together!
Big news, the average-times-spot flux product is 214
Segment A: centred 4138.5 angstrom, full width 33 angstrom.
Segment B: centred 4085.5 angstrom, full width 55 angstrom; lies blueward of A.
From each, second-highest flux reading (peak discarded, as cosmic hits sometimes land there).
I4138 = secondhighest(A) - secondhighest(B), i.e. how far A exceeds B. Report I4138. -2.0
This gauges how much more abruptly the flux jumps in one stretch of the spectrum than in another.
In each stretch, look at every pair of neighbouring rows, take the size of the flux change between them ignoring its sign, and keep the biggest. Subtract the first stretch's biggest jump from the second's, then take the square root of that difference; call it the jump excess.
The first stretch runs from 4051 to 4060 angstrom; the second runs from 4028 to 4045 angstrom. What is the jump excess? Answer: 1.10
